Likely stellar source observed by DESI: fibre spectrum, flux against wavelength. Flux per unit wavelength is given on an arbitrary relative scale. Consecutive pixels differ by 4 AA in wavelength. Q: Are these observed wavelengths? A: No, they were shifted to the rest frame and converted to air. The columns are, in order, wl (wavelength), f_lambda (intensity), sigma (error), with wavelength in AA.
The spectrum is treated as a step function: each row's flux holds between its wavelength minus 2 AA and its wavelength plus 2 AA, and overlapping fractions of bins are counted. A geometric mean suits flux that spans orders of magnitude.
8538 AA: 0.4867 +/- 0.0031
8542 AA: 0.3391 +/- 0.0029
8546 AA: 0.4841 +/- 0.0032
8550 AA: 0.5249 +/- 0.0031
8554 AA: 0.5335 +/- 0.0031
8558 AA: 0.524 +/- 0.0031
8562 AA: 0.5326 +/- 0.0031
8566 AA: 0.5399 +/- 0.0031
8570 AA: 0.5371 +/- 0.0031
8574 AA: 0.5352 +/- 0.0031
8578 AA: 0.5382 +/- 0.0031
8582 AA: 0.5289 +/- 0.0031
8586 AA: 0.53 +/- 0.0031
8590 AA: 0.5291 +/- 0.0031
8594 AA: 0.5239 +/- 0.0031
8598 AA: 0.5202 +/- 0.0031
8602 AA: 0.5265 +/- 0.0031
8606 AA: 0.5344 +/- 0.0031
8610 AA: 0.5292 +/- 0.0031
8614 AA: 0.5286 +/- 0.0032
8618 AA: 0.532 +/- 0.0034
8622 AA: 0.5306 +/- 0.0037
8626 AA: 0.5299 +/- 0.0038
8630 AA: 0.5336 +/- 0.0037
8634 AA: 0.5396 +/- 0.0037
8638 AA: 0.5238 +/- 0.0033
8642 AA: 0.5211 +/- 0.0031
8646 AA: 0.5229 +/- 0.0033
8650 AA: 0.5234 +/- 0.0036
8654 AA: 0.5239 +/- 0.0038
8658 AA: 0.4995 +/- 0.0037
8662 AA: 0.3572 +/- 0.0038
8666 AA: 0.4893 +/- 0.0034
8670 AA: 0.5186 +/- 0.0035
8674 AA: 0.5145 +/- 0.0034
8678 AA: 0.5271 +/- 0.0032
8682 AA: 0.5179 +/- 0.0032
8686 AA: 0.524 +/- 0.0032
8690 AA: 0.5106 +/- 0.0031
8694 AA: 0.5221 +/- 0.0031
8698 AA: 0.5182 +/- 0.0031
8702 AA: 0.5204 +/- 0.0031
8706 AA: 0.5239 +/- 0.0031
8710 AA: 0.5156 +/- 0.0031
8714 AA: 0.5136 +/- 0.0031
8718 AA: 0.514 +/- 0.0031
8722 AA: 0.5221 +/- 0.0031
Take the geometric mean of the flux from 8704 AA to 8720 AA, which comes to 0.517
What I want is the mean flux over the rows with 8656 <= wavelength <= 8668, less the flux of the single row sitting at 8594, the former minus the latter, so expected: -0.08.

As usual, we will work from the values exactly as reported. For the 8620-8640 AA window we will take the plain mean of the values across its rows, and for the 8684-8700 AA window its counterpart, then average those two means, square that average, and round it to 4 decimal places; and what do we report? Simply 0.2757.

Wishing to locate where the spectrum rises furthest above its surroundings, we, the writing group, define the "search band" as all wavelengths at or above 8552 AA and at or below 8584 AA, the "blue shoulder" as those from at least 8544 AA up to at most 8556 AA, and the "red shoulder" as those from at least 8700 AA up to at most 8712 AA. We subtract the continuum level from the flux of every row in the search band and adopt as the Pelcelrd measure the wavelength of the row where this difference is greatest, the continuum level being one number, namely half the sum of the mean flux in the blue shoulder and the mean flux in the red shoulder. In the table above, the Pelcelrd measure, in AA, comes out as 8566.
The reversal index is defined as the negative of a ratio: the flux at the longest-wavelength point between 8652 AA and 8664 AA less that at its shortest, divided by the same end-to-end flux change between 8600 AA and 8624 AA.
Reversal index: 40.7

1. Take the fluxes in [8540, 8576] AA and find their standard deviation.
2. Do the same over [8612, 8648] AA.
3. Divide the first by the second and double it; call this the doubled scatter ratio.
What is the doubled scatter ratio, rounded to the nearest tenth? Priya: 22.2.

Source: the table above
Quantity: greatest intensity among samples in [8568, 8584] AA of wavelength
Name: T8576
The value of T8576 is 0.5382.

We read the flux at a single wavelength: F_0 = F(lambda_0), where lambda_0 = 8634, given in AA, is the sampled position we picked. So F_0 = 0.5396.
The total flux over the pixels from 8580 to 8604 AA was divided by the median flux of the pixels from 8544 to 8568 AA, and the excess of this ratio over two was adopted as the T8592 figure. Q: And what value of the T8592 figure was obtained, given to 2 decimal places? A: 3.97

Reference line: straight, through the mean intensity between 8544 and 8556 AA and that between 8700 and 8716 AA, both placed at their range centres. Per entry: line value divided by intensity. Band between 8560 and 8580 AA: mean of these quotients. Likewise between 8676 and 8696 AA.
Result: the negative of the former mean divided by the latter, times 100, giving -96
